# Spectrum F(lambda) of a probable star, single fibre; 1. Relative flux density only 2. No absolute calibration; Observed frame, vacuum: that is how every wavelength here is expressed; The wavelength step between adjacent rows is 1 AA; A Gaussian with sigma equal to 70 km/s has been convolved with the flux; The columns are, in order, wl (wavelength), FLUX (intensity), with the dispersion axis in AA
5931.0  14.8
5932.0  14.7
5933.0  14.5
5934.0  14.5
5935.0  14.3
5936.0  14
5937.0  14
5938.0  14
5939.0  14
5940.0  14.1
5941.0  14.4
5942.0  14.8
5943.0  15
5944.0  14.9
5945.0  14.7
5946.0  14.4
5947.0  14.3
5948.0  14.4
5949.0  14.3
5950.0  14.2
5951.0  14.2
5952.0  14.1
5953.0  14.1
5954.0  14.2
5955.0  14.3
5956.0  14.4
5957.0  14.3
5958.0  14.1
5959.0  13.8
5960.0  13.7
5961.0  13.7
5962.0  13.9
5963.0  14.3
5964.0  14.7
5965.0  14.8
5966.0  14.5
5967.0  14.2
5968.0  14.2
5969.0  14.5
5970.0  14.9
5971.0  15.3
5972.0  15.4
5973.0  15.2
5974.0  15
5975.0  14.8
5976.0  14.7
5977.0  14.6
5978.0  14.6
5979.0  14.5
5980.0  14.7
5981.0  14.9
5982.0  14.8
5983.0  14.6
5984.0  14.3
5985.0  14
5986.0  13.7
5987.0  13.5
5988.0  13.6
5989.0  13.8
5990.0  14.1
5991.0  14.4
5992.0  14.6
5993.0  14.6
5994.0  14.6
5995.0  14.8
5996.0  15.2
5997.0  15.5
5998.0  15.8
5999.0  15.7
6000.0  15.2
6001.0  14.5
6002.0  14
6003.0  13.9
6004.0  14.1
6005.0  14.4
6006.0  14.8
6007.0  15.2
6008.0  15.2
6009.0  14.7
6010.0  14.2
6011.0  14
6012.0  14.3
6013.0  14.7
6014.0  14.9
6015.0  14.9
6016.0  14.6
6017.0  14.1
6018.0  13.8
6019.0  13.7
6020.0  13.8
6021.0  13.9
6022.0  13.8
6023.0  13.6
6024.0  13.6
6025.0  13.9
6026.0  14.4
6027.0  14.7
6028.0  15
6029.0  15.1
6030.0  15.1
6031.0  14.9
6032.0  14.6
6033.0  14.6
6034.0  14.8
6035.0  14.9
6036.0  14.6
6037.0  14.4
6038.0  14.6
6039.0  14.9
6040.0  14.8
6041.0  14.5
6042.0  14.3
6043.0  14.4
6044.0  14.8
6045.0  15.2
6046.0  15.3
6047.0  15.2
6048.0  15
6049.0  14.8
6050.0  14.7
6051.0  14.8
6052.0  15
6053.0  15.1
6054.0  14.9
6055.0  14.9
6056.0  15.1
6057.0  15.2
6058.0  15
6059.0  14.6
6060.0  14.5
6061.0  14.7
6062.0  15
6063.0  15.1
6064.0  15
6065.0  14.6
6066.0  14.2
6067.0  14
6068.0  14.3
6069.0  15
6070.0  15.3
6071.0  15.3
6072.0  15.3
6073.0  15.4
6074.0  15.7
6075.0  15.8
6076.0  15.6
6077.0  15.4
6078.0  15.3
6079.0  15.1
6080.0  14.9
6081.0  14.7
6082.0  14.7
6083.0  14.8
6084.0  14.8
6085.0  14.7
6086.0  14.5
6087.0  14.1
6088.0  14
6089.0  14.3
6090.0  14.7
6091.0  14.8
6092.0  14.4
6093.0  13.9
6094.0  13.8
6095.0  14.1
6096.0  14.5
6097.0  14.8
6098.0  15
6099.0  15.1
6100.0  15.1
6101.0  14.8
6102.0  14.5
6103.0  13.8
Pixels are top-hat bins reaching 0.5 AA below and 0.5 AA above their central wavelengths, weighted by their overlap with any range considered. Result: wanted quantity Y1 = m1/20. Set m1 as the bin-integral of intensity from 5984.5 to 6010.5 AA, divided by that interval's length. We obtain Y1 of 0.727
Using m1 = 14.5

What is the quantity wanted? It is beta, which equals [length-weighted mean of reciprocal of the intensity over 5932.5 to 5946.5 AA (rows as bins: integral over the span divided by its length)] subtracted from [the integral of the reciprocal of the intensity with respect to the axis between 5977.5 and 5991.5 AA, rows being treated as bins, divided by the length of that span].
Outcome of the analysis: 0.001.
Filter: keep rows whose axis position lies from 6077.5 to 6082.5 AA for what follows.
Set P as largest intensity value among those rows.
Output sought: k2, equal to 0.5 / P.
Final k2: 0.0327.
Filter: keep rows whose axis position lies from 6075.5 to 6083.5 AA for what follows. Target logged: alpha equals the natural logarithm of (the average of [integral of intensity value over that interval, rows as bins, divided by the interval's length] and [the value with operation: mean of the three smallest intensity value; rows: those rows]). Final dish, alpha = 2.70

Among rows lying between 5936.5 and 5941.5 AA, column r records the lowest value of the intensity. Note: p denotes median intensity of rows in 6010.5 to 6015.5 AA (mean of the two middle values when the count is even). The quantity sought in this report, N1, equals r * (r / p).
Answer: 13.3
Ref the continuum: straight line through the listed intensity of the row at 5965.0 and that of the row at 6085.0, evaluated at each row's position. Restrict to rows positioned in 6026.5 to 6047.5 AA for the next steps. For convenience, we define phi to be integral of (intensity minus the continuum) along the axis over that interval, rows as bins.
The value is 1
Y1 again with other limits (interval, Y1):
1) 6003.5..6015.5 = 0.731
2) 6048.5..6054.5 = 0.744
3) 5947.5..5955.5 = 0.711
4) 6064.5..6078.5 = 0.754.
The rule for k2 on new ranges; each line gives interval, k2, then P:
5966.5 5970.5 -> 0.0336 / 14.9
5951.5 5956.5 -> 0.0347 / 14.4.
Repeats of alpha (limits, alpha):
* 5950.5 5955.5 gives 2.65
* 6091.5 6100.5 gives 2.66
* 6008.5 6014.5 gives 2.66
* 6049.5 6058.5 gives 2.70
